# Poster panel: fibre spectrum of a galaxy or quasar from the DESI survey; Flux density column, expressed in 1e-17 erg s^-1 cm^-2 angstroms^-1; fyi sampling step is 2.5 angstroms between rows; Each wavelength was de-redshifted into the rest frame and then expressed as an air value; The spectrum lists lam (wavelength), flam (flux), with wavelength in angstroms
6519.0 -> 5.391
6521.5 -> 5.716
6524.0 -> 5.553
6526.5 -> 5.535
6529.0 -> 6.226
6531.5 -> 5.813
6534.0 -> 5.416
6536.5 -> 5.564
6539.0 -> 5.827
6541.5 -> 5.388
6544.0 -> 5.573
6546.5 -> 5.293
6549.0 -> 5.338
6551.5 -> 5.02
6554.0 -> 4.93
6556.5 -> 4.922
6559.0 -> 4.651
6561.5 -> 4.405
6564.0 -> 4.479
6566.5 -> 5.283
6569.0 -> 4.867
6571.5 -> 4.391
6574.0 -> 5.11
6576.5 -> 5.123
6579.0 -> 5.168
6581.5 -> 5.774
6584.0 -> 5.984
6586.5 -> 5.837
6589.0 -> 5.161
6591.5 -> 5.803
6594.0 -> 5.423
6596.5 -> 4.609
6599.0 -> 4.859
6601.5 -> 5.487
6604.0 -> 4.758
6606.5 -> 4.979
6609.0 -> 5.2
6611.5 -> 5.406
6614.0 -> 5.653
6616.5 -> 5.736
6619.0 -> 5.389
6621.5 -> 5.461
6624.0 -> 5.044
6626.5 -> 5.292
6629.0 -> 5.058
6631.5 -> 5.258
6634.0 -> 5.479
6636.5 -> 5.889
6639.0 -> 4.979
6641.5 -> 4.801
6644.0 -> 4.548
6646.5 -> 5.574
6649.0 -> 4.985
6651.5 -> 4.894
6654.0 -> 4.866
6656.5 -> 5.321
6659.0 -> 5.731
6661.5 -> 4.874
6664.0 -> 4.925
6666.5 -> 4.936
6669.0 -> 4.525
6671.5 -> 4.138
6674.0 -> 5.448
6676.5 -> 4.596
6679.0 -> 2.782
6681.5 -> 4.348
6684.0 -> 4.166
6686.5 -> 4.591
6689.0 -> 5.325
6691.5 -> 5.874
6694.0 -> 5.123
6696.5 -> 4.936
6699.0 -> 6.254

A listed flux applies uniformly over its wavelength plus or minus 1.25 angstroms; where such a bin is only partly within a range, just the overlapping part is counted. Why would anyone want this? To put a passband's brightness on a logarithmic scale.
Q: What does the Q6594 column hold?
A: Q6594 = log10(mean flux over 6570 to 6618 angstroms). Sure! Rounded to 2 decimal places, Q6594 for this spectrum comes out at 0.72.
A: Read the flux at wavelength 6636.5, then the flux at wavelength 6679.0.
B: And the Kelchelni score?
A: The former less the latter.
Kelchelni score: 3.1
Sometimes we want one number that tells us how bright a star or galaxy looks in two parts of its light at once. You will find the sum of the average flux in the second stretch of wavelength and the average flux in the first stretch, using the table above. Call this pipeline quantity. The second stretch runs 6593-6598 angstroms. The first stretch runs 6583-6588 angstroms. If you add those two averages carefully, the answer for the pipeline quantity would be 10.9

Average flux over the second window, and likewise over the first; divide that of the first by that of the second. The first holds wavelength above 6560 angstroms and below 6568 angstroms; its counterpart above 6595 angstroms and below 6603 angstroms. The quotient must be 0.95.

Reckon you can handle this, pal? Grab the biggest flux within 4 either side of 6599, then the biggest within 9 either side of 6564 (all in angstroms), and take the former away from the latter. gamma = -0.2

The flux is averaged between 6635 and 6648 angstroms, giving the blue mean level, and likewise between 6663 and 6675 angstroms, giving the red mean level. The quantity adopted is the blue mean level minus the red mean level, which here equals 0.4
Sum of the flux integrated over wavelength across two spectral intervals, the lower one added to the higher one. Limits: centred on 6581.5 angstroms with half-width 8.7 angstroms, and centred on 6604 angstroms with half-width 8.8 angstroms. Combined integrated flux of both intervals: 184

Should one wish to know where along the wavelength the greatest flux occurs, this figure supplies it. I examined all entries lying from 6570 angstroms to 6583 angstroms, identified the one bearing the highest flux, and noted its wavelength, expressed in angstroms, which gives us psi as 6581.5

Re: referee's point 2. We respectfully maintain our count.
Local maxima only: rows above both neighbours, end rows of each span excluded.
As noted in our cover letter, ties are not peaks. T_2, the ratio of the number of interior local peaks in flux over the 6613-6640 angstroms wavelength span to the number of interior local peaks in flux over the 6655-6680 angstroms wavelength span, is 1.3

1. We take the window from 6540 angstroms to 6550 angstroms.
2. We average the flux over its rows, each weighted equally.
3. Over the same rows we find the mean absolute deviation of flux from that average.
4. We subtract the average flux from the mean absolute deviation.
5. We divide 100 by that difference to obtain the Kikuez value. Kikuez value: -18.8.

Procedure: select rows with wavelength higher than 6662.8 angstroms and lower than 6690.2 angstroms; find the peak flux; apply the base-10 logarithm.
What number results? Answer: 0.736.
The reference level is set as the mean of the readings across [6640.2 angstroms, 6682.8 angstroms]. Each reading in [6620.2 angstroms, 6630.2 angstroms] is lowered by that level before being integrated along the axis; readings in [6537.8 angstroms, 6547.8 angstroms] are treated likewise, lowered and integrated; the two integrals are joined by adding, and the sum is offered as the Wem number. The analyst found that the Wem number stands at 11.7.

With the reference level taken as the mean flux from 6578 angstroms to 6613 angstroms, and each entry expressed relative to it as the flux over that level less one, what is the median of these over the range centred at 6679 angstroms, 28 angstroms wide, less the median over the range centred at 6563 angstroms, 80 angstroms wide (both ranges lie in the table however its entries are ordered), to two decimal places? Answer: -0.14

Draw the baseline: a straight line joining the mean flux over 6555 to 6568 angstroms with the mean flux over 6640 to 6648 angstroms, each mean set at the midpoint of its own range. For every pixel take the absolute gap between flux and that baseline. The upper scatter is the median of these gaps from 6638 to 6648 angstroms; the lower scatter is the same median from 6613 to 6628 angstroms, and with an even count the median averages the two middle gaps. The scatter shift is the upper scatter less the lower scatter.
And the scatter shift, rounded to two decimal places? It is -0.22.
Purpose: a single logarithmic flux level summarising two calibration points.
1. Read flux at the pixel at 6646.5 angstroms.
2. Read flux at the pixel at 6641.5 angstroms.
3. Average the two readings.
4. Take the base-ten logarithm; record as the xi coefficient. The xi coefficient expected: 0.715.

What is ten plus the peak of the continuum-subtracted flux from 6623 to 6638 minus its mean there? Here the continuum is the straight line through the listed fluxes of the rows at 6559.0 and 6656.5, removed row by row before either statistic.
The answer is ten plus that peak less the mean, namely 10.5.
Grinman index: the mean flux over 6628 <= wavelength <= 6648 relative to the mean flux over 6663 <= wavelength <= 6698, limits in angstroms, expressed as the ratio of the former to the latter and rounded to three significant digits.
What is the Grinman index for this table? 1.11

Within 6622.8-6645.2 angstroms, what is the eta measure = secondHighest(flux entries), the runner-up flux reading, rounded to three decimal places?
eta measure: 5.479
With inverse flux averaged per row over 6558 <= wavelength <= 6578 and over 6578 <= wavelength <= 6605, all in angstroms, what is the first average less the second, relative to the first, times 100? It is 10.3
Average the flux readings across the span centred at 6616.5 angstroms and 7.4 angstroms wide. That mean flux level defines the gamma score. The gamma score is 5.6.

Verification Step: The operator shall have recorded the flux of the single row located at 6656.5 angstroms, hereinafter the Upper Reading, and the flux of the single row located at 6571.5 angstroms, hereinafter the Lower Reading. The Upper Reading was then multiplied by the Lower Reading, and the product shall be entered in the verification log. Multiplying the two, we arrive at 23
